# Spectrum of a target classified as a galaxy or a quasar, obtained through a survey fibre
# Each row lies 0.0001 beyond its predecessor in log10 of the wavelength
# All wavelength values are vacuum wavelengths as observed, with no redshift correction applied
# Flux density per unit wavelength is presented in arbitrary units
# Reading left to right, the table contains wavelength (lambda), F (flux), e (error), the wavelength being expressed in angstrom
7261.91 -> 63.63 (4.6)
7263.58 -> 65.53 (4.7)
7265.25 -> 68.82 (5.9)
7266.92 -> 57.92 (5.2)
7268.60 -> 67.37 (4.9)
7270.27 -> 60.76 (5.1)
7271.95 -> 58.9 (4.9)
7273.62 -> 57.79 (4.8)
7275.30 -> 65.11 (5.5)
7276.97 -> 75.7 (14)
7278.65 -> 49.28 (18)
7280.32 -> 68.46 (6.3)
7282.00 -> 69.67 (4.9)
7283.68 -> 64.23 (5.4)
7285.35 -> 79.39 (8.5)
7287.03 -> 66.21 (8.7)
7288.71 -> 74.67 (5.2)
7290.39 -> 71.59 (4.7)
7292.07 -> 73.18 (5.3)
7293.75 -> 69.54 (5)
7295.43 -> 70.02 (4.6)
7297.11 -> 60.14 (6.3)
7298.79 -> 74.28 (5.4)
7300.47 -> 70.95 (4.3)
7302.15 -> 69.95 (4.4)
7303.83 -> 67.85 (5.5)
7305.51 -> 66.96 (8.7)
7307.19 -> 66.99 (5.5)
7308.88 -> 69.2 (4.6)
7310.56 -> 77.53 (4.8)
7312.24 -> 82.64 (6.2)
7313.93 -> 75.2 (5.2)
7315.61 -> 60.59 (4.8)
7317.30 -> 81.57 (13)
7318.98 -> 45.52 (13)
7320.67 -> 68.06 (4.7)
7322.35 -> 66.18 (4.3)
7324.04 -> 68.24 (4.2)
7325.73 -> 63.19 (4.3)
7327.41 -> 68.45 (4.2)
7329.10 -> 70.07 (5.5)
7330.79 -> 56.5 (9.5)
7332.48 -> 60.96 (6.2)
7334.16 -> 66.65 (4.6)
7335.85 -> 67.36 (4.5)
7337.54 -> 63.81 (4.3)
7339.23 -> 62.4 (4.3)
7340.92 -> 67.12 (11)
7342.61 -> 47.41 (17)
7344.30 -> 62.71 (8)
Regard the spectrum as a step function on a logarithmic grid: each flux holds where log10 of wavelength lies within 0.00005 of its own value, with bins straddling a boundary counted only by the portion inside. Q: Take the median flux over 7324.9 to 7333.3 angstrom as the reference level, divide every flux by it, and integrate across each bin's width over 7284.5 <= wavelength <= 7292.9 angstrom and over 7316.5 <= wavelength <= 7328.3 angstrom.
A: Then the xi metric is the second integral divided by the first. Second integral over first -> 1.3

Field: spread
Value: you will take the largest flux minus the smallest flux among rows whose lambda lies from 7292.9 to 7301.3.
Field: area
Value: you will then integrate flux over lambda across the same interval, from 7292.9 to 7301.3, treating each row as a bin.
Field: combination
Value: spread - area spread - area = -565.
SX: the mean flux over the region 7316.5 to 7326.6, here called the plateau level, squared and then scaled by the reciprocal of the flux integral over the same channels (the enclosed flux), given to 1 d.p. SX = 6.5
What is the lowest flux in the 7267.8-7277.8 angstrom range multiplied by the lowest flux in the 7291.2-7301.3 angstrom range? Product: 3475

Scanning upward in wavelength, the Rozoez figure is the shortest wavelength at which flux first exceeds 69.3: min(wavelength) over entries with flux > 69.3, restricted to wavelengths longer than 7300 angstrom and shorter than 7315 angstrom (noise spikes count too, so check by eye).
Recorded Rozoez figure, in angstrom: 7300.47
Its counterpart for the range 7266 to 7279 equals 7276.97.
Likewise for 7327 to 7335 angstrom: 7329.10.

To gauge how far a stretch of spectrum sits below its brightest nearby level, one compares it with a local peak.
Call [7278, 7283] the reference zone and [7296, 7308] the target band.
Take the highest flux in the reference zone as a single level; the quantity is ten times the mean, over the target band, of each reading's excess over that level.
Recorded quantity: -15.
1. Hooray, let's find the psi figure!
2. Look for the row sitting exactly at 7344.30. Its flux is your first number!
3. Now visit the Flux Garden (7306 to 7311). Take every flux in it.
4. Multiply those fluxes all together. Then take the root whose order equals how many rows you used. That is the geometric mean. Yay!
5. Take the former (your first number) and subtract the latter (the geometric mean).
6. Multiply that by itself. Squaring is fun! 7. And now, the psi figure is 70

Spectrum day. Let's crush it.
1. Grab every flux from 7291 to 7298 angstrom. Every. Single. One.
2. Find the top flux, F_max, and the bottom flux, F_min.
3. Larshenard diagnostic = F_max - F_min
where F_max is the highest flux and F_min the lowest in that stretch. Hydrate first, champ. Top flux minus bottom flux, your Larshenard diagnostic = 13.0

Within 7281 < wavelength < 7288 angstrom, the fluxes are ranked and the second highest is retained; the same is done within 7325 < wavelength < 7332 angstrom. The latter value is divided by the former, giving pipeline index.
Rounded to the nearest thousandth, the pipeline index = 0.982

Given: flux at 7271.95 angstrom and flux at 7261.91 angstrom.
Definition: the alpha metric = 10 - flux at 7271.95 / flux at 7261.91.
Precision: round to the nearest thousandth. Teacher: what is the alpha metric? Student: 9.074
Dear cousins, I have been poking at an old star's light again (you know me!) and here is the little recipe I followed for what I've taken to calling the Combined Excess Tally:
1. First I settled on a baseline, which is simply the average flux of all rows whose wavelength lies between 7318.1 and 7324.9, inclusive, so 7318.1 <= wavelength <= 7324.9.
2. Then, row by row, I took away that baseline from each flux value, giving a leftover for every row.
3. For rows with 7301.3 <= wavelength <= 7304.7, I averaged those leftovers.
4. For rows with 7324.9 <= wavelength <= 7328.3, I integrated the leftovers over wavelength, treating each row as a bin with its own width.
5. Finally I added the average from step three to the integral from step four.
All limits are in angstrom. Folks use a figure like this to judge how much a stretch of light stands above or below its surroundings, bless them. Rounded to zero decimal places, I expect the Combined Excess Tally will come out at 20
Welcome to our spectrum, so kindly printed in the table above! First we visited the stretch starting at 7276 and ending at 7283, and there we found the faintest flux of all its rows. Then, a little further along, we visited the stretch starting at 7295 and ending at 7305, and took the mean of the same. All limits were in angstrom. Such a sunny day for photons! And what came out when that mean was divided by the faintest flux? 1.40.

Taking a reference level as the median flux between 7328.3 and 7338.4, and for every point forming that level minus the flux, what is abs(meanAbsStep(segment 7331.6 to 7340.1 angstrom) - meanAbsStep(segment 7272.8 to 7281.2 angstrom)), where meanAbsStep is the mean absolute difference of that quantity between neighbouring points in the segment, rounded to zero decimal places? 13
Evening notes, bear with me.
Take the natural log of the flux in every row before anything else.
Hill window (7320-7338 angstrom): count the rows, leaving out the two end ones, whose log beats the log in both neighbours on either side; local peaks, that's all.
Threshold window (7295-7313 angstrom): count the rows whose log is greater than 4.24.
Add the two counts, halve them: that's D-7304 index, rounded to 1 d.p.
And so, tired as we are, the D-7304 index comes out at 4.5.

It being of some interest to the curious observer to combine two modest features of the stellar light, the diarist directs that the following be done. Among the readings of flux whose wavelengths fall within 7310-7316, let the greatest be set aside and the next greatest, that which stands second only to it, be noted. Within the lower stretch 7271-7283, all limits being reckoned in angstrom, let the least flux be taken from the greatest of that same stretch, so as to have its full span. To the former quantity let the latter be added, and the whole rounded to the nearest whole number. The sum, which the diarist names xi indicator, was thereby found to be 104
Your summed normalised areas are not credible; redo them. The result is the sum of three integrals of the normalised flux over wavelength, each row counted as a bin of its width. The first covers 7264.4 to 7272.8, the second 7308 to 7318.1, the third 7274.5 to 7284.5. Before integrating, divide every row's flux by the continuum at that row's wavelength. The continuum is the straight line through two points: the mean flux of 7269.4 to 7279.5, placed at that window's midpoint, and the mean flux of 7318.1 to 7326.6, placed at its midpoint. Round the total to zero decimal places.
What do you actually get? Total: 31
